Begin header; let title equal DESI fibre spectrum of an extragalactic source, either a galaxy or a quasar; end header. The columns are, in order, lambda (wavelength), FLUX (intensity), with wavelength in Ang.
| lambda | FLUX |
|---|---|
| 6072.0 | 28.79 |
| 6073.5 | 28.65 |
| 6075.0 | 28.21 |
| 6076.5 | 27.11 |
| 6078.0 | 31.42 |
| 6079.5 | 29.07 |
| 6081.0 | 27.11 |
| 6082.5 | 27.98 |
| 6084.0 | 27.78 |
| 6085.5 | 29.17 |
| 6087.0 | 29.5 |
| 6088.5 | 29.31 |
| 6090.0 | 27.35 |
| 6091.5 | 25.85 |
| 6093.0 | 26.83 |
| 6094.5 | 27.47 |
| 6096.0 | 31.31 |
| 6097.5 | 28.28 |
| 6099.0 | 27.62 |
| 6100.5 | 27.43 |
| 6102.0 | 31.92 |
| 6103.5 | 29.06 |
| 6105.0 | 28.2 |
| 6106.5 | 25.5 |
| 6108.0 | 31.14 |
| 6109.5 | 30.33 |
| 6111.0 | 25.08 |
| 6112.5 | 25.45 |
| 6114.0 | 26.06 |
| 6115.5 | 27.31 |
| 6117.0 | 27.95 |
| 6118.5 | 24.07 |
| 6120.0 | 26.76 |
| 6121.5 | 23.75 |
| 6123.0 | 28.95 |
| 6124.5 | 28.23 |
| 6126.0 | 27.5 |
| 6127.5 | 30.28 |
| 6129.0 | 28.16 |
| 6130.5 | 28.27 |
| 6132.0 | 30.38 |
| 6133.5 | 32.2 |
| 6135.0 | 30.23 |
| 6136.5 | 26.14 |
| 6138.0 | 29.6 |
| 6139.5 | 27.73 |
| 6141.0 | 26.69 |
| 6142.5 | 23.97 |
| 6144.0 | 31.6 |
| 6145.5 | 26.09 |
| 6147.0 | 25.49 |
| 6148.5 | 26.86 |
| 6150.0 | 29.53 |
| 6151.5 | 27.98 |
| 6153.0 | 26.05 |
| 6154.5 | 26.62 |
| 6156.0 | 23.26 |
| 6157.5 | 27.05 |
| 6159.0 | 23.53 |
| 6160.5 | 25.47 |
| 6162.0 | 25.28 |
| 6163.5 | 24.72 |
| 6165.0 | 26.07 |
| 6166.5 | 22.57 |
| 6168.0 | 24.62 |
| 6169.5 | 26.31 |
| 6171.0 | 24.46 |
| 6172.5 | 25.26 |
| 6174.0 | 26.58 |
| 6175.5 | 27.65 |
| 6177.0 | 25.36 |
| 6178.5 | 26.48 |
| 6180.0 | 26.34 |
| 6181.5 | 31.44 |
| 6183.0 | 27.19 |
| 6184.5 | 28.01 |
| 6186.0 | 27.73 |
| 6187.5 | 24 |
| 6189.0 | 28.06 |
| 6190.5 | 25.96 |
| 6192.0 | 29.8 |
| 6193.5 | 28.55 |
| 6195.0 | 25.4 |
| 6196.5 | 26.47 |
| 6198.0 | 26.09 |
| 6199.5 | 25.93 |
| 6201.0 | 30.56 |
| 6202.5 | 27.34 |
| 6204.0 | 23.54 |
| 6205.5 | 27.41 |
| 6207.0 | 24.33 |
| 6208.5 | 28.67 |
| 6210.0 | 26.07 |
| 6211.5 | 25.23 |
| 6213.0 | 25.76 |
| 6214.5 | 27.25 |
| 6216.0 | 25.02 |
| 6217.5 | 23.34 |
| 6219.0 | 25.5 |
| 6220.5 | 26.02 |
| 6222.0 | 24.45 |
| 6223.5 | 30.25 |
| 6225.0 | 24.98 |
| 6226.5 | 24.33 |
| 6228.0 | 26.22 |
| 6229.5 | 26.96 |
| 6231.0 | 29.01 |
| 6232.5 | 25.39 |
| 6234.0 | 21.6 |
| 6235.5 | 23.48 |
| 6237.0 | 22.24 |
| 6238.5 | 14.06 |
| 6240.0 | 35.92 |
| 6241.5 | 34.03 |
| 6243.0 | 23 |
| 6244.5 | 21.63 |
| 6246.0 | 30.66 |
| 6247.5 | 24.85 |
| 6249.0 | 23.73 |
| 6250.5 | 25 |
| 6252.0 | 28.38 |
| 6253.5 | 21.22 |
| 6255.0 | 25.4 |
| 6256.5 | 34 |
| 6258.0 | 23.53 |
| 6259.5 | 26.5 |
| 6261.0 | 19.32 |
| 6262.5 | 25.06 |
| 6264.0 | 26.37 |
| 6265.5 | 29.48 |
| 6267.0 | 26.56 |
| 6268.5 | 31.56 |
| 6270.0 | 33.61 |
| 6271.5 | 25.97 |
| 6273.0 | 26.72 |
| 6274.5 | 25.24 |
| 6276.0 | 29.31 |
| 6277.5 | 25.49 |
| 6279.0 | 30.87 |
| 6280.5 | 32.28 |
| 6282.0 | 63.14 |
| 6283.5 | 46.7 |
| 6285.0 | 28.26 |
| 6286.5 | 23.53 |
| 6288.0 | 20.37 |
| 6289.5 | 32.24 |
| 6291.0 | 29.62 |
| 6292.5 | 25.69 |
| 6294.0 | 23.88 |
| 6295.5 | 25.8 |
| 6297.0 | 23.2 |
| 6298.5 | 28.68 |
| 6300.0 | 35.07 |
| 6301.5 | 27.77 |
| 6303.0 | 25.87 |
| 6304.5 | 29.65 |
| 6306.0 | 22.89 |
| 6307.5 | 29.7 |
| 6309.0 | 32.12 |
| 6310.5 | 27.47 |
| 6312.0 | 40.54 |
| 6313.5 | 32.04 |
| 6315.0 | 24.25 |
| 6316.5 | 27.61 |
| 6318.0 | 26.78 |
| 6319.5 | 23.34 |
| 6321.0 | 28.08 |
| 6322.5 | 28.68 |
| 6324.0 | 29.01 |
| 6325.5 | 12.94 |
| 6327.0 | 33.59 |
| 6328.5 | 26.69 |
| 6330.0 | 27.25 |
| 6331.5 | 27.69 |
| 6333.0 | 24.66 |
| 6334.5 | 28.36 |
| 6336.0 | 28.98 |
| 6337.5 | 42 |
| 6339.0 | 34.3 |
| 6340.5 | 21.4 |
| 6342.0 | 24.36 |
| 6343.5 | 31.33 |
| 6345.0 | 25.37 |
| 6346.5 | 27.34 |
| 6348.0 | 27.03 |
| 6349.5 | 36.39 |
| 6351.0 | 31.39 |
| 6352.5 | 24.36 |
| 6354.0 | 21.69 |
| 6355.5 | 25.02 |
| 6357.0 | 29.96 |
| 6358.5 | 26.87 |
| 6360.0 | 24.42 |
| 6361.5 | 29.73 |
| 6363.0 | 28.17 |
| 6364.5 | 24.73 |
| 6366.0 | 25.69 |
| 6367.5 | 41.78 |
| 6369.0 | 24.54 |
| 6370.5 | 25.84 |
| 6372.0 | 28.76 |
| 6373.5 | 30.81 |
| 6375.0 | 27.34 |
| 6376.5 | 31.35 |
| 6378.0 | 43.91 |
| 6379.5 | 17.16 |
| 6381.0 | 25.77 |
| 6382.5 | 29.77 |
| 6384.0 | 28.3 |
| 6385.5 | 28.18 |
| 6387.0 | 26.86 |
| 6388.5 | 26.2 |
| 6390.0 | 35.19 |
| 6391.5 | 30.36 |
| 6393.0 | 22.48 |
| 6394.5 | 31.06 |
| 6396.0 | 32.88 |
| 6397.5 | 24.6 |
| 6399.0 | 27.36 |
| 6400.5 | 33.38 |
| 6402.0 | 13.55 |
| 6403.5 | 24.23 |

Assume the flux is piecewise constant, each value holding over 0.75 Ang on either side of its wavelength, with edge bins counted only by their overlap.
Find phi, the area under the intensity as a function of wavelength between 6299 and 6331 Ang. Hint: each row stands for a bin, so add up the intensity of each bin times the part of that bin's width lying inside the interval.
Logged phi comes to 901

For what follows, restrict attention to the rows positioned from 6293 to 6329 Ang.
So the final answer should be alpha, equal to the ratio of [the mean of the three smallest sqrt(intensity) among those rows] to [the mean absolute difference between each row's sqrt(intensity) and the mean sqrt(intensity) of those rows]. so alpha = 13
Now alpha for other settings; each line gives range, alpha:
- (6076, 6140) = 33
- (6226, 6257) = 12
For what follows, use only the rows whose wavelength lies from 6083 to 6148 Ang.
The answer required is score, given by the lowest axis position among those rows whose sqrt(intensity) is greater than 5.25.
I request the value 6084.0 Ang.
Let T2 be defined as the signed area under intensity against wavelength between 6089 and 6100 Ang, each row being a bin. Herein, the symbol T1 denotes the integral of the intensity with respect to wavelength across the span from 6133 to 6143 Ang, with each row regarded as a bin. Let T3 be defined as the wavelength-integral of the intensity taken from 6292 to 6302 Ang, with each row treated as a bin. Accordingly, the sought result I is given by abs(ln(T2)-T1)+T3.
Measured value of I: 547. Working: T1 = 281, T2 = 306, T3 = 272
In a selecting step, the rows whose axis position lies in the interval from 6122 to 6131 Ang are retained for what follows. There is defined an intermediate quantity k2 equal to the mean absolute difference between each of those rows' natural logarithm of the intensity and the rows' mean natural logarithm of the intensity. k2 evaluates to 0.02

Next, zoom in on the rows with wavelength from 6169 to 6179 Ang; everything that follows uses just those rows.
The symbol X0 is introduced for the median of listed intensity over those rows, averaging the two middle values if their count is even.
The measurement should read 26.3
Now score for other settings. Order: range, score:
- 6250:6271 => 6252.0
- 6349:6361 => 6349.5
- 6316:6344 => 6316.5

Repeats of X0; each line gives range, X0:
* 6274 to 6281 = 29.3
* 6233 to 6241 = 22.2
